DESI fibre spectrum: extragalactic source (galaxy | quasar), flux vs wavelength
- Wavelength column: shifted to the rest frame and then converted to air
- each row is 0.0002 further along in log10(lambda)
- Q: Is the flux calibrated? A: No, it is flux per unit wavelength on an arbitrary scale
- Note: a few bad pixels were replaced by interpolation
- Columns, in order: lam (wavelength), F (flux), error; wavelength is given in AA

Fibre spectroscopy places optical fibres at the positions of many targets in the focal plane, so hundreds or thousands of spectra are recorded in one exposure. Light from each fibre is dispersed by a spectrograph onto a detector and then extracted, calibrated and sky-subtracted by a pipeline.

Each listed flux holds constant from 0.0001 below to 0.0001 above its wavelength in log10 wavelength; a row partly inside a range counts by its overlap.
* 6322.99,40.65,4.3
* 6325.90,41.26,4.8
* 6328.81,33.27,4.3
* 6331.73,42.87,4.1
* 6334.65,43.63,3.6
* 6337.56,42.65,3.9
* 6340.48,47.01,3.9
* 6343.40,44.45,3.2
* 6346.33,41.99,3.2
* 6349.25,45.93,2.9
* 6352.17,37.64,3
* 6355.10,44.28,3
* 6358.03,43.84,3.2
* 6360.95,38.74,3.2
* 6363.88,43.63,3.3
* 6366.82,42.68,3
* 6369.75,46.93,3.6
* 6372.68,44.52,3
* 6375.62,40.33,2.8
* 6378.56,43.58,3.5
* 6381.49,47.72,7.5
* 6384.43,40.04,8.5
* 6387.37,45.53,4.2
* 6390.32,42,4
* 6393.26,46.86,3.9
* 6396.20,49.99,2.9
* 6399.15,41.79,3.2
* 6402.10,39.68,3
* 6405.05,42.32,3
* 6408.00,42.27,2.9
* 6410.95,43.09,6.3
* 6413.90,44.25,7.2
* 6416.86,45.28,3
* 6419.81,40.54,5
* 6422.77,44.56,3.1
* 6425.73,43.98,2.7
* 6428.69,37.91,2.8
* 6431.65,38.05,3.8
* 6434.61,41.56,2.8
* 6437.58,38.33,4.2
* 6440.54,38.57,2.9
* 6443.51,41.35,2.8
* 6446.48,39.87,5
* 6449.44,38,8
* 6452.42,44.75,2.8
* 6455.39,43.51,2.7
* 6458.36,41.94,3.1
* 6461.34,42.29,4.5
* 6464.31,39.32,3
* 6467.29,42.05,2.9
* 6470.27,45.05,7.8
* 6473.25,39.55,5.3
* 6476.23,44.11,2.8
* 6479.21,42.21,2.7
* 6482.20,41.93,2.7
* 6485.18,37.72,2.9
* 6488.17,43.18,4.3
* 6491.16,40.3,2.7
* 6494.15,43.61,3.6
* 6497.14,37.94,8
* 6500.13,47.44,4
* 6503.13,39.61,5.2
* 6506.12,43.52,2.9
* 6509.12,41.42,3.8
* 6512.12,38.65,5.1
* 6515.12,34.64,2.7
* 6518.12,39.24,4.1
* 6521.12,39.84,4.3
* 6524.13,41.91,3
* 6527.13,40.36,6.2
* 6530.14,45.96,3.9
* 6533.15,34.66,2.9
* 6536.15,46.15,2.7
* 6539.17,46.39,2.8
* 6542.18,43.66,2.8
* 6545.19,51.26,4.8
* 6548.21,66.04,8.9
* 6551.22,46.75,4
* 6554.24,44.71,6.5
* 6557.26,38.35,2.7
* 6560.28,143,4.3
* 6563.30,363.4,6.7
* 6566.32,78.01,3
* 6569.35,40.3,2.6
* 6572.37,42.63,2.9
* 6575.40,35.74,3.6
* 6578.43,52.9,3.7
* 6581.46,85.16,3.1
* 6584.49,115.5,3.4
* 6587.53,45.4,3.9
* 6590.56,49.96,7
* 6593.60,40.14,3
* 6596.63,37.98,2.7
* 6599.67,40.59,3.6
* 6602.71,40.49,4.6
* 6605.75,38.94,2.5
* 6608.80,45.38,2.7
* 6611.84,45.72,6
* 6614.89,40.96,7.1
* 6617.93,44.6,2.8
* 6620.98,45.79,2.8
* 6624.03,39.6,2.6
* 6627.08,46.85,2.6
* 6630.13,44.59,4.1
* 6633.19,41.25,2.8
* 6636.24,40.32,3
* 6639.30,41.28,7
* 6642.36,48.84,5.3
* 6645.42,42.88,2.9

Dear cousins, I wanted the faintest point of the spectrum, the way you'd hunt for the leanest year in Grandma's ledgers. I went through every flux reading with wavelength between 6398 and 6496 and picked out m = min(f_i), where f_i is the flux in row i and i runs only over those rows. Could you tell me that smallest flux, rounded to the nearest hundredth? 37.72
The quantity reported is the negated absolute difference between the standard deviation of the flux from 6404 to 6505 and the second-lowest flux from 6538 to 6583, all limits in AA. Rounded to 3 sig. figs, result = -35.8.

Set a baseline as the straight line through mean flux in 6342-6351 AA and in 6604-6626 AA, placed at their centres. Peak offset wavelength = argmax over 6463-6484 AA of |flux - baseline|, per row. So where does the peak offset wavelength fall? 6464.31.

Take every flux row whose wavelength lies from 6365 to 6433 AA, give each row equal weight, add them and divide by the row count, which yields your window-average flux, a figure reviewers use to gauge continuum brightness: 43.2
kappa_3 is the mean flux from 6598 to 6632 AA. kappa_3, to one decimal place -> 43.0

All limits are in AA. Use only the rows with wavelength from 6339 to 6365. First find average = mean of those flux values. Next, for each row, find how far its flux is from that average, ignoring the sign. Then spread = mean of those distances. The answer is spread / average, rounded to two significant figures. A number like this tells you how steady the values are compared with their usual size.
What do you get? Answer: 0.056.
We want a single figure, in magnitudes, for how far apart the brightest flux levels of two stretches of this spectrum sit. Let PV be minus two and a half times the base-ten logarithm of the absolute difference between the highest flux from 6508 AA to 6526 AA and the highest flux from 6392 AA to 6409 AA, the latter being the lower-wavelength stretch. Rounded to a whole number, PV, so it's -2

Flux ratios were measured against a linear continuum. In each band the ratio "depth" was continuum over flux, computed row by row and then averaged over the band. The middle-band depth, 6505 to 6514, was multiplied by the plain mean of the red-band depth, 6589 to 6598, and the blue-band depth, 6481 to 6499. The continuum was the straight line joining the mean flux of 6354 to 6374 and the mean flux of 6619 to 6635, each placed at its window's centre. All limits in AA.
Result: 1.12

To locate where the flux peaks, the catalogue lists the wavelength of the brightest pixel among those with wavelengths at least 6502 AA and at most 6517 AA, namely 6506.12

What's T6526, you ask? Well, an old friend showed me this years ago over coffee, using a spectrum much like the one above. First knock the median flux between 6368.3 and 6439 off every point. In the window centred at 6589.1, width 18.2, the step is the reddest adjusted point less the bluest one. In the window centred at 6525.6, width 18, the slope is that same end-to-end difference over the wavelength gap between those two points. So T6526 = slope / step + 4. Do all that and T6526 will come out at 4.01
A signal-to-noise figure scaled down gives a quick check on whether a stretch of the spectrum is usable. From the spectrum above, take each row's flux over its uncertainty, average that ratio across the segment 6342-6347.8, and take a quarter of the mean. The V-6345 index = 3.4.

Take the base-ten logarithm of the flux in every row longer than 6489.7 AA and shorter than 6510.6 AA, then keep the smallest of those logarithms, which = 1.58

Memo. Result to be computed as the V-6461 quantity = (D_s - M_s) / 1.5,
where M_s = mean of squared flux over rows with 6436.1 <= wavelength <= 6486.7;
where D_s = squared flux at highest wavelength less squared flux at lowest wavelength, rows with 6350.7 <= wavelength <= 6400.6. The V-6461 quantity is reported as -916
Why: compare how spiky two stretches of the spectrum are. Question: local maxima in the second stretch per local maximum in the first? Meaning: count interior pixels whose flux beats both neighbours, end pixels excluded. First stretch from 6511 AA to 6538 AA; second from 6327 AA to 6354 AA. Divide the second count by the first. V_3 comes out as 1.50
